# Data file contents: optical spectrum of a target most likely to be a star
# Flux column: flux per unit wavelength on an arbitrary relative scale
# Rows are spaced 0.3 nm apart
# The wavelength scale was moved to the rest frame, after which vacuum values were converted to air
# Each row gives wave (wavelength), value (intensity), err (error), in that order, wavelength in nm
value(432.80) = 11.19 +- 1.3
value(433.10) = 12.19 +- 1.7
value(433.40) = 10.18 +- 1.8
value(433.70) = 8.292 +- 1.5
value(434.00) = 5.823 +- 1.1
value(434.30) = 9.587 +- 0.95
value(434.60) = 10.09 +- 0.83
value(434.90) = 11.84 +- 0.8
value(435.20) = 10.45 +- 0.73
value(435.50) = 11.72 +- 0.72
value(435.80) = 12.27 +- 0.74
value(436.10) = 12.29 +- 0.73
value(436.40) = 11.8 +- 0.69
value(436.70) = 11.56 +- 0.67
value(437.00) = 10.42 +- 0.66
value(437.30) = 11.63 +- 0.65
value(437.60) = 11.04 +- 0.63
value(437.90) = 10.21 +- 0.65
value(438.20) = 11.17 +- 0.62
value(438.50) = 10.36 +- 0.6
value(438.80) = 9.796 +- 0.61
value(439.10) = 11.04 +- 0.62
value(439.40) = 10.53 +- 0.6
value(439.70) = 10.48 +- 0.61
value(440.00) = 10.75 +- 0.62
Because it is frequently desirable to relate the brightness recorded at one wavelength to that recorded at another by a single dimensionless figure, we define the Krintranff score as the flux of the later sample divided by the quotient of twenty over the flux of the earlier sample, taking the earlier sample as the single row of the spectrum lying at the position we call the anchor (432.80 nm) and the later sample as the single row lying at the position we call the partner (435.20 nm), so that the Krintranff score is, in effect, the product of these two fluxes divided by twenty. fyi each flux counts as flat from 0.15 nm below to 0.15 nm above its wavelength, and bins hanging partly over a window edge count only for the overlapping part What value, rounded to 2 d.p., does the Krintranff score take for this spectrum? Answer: 5.85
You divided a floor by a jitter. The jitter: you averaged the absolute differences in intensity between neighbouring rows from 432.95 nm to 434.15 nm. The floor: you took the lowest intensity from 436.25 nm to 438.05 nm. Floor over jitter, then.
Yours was 4.8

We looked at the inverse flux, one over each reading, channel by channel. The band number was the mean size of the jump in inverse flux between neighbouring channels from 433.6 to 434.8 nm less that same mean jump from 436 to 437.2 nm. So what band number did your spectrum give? 0.036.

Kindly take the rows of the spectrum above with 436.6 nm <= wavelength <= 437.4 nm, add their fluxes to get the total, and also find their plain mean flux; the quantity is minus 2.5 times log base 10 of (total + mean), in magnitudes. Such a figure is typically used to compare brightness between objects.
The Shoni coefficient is -4.13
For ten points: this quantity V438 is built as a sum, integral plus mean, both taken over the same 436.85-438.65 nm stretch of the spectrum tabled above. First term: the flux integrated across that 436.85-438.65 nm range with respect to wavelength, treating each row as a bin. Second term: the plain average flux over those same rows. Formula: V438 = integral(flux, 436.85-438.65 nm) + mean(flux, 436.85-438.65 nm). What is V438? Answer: 30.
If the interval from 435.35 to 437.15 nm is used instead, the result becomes 33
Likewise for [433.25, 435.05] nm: 26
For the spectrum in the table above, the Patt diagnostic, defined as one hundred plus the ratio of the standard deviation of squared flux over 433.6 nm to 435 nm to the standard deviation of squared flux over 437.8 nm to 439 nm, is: 103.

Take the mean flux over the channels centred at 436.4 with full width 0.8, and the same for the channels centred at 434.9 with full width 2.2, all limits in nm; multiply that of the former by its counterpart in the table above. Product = 122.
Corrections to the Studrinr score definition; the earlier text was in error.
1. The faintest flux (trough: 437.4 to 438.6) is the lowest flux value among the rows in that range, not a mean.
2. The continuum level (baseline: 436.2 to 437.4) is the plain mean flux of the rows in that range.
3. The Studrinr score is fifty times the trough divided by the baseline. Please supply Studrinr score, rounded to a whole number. 45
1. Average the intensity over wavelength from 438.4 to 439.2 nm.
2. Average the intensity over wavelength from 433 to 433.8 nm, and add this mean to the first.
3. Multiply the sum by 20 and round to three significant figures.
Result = 412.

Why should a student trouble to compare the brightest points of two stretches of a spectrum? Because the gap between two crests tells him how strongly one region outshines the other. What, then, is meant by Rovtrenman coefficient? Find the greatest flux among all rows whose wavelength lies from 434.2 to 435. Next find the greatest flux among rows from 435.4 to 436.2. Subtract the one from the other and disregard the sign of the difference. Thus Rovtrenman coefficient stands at 0.45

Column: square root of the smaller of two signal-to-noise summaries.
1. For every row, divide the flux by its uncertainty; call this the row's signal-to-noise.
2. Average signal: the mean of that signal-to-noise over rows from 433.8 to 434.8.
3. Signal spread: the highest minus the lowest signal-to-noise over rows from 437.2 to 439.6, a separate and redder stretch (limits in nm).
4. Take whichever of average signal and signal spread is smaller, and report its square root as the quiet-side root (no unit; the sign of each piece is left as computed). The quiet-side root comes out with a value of 1.52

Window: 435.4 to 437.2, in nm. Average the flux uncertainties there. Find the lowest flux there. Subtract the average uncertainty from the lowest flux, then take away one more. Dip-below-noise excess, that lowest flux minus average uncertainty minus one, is 8.7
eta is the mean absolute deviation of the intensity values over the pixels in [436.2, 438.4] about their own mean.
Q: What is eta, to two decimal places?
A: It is 0.48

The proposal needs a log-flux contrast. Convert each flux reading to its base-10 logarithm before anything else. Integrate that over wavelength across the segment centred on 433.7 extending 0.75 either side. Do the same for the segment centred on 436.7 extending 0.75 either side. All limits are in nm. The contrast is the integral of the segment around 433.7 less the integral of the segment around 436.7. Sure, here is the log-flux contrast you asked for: -0.165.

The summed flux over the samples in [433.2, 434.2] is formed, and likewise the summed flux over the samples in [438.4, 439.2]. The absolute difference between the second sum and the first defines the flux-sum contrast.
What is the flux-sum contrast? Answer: 7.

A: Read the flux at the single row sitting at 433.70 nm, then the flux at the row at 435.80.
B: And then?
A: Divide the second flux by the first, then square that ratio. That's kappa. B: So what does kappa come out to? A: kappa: 2.2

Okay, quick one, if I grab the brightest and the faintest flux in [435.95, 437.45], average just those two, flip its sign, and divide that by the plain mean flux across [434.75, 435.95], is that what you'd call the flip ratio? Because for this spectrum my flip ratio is -0.98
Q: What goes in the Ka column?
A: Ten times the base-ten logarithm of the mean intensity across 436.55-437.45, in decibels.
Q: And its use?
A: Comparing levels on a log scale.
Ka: 10.5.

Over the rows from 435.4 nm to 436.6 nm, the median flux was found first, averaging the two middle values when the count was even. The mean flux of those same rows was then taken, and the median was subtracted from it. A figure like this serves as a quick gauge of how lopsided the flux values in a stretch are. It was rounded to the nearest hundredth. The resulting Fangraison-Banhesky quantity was -0.02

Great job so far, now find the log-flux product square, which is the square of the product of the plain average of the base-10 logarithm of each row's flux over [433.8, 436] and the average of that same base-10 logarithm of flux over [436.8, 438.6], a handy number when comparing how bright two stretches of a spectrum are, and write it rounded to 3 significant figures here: 1.07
